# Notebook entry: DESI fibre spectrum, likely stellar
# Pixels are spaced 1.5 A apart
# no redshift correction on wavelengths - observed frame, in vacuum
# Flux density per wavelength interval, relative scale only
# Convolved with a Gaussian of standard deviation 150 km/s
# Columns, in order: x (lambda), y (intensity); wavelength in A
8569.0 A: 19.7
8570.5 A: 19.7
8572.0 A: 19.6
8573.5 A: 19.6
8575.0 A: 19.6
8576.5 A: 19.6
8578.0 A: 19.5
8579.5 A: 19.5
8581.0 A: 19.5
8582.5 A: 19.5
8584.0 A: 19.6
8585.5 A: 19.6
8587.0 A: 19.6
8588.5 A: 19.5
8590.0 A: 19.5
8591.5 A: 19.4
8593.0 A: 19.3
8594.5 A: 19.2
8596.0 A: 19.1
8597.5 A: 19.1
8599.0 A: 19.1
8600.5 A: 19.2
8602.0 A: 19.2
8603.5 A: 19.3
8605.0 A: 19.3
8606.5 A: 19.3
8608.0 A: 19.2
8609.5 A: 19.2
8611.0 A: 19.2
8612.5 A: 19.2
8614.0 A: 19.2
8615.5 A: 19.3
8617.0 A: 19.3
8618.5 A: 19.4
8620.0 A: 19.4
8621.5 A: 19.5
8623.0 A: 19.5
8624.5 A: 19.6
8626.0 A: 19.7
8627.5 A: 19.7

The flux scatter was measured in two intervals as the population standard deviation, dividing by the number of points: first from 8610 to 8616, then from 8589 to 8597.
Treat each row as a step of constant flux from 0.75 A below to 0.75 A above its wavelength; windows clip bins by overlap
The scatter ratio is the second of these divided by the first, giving 3.3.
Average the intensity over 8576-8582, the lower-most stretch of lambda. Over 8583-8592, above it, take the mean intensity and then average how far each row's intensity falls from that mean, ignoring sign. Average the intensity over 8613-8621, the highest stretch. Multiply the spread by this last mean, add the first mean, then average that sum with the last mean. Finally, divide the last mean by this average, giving 0.963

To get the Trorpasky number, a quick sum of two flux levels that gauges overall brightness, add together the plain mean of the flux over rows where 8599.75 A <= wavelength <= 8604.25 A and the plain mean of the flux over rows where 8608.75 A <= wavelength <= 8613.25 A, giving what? 38.4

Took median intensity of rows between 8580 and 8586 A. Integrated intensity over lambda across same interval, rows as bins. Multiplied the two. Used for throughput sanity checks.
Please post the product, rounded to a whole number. 2293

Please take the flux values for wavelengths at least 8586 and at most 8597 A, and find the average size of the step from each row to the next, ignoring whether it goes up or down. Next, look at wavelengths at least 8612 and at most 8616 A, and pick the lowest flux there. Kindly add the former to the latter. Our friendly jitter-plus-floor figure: 19.3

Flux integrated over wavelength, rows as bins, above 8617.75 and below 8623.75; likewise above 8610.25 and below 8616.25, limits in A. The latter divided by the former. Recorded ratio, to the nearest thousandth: 0.988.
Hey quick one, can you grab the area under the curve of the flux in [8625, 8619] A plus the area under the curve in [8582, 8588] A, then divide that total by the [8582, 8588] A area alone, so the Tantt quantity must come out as 2.00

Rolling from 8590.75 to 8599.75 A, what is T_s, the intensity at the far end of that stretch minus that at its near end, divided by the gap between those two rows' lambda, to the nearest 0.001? -0.040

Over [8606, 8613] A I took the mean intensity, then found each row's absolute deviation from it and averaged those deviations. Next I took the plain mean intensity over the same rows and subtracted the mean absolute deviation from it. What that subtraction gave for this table 19.2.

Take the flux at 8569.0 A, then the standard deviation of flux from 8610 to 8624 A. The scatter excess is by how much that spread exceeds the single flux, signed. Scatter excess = -19.6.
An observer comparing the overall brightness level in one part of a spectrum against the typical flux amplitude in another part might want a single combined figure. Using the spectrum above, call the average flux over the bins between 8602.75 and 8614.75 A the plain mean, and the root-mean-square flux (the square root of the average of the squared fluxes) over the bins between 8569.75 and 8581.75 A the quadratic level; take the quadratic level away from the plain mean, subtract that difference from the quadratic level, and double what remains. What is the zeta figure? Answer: 39.8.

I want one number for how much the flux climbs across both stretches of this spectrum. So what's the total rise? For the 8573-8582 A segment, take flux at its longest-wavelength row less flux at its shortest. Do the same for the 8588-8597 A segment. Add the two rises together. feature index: -0.5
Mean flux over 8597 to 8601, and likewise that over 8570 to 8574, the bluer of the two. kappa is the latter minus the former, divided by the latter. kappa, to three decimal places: 0.025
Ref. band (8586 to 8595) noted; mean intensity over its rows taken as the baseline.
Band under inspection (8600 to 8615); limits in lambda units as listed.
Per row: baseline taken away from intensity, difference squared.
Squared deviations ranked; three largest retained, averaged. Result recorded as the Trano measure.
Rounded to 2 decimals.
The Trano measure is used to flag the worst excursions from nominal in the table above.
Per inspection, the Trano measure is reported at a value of 0.05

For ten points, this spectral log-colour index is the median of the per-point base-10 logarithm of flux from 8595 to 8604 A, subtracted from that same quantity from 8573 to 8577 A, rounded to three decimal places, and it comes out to 0.010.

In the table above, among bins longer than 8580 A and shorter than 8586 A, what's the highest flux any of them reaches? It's 19.6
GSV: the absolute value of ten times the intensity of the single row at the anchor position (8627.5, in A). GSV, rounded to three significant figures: 197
